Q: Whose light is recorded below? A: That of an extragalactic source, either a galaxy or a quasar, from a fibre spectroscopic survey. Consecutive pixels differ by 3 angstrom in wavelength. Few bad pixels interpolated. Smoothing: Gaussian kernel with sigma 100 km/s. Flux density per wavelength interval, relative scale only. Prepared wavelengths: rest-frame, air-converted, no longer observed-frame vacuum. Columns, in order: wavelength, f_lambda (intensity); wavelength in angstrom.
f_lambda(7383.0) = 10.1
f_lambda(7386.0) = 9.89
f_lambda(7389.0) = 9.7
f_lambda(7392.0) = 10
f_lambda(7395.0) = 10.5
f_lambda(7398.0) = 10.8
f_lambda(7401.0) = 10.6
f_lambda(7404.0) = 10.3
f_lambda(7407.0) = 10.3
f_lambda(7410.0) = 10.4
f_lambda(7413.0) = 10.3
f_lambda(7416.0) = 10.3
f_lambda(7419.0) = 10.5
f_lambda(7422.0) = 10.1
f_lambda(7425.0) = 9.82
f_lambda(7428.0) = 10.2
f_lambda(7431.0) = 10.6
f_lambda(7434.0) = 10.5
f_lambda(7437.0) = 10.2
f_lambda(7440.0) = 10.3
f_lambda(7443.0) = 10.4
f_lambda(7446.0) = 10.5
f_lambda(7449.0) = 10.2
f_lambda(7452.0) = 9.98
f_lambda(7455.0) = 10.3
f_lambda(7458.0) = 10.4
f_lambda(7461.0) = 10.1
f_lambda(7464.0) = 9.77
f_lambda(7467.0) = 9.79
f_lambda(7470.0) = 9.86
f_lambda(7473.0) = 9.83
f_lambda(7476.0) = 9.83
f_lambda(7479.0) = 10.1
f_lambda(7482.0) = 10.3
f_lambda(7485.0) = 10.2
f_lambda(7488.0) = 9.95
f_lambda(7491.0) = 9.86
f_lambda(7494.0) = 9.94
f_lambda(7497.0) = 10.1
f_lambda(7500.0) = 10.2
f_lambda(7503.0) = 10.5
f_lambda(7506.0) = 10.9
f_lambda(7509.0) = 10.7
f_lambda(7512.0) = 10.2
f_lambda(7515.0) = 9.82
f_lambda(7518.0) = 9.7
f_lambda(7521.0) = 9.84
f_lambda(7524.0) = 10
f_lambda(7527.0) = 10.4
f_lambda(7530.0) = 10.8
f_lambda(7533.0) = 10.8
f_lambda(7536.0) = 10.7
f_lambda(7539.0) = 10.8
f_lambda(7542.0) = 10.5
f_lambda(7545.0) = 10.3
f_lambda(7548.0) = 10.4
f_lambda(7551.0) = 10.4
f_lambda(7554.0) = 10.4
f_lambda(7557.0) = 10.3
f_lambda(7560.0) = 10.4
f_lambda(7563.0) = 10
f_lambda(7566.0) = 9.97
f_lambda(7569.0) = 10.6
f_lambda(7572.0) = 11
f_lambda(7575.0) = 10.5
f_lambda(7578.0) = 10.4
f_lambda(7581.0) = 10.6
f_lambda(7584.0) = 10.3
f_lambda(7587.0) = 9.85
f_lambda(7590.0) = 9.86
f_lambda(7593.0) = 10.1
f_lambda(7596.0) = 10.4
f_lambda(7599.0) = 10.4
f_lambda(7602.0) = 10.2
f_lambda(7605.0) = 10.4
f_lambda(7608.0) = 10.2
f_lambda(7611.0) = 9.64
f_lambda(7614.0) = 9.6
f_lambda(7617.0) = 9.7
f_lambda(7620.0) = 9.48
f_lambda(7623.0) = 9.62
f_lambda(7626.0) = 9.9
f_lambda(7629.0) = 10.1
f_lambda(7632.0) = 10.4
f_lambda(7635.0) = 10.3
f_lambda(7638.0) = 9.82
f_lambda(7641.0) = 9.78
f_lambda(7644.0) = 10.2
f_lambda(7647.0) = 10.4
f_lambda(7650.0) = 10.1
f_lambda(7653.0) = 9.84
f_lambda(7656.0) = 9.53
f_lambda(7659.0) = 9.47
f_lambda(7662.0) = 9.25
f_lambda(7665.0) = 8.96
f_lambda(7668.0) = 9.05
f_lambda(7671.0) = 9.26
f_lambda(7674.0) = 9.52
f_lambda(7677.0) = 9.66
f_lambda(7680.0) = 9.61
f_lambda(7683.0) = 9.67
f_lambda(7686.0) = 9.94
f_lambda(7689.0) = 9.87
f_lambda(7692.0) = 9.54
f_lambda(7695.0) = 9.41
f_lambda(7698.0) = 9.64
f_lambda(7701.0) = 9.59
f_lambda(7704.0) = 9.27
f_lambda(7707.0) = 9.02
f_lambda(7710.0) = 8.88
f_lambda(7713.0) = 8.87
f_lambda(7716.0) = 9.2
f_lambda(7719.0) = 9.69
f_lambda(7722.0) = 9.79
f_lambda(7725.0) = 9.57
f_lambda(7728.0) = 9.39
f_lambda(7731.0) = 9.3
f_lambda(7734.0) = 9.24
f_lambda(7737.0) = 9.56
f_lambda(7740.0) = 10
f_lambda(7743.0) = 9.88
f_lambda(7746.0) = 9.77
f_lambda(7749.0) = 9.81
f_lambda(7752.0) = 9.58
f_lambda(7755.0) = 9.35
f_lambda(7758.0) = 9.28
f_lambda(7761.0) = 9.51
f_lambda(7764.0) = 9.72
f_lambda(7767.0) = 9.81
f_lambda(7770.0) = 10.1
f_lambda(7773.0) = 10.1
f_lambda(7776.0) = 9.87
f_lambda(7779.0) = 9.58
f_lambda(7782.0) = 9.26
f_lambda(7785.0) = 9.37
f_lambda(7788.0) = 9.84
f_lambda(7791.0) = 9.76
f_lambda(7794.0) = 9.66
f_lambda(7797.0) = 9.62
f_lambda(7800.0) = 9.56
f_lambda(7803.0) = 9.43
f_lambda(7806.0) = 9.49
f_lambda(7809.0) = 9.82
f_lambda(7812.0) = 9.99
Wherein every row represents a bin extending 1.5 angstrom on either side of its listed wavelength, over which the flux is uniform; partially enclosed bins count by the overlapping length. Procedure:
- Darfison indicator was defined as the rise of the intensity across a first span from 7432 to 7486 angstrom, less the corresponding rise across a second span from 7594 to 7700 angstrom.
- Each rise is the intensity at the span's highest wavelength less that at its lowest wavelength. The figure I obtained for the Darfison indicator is 0.5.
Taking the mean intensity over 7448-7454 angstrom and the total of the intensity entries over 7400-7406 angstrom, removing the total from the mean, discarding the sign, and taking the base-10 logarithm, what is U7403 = 1.03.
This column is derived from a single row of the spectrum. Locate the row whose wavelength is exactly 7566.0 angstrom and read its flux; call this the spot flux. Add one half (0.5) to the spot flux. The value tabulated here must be 10.5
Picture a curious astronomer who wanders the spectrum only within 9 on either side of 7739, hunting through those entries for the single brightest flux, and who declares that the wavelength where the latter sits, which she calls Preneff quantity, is 7740.0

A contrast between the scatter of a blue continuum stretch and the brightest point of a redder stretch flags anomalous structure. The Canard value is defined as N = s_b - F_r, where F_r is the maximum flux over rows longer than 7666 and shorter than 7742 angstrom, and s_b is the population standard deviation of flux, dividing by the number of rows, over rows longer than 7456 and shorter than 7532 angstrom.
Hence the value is -9.7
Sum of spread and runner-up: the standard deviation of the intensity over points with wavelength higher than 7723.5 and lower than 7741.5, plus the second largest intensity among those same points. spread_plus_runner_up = 9.8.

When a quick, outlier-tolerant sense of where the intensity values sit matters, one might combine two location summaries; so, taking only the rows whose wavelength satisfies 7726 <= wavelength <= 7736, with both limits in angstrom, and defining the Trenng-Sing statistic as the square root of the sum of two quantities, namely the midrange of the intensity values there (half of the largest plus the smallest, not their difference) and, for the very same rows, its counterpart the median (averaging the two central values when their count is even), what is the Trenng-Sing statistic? 4.31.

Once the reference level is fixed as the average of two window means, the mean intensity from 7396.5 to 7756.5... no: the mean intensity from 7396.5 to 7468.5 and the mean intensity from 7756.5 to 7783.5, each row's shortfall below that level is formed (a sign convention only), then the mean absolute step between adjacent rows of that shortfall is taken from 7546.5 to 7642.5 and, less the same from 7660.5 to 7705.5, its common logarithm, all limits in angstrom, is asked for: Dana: -1.38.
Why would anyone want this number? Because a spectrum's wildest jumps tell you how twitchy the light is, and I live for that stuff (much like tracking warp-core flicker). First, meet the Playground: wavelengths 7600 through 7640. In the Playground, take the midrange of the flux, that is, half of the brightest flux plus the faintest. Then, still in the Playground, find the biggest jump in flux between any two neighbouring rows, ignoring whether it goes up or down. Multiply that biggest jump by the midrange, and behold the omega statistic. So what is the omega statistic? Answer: 5.6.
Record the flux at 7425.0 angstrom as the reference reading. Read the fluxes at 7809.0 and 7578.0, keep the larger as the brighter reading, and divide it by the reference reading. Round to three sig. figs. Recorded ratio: 1.06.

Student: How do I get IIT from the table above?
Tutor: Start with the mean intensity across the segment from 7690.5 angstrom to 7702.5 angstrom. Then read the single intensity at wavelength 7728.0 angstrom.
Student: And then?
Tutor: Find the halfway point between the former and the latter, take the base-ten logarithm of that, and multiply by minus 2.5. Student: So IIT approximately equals -2.441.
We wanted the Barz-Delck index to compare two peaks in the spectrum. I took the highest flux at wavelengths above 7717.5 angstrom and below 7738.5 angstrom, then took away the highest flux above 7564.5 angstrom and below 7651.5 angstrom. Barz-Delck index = -1.21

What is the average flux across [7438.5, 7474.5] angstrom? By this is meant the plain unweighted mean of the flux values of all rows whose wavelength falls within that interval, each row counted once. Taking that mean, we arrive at 10.12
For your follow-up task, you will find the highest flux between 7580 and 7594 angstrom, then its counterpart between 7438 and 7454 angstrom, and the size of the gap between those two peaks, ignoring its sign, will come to 0.10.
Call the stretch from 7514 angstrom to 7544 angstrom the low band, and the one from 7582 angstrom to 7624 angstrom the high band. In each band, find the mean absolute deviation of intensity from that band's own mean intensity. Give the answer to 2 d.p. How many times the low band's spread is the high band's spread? 0.77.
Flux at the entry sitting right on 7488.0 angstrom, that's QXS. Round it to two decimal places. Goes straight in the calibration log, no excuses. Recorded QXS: 9.95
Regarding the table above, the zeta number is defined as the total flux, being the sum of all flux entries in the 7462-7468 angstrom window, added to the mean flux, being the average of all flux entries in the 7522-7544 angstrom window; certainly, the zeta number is 30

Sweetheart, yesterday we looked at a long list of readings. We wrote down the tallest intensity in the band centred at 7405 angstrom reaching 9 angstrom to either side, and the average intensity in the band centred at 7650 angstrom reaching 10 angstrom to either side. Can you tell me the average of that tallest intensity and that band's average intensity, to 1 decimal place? 10.4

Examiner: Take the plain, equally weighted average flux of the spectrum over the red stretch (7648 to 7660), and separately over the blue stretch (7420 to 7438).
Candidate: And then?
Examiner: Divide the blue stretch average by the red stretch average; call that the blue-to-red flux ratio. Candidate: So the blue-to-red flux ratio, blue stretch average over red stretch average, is 1.05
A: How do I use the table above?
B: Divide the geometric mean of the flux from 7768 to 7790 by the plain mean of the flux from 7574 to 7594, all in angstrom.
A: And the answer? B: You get 0.95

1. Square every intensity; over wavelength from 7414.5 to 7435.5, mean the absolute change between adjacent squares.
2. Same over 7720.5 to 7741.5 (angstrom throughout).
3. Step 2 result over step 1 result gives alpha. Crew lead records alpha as 0.7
